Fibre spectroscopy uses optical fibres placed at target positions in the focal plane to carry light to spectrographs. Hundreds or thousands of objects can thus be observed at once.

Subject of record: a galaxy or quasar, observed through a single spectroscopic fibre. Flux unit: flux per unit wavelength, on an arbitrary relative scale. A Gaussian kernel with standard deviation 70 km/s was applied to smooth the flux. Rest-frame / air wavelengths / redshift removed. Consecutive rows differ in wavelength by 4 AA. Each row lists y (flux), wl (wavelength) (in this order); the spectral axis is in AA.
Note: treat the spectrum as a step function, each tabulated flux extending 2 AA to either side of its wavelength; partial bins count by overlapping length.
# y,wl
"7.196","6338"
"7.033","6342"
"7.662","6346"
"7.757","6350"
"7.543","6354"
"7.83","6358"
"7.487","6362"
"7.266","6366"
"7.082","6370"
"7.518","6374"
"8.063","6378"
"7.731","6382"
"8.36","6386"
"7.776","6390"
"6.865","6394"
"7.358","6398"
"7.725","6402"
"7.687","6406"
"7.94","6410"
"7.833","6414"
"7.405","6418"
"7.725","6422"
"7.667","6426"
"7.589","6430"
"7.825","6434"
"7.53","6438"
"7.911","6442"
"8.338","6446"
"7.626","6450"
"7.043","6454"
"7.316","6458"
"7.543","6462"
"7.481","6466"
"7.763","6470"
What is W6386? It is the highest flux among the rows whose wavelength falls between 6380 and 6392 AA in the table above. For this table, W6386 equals 8.36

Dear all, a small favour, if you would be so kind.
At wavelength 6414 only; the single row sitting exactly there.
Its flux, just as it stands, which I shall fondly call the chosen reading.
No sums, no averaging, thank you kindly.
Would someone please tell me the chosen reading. 7.833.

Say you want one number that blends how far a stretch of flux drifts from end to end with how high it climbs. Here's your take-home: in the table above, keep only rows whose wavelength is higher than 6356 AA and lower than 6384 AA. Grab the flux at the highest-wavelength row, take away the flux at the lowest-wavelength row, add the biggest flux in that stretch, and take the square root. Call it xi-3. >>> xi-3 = 2.822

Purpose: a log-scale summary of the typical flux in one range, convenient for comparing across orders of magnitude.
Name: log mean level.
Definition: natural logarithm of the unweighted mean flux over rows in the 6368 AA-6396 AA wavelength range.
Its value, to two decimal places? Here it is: 2.03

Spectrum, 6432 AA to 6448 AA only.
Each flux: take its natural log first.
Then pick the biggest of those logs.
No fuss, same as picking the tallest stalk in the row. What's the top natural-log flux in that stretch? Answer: 2.12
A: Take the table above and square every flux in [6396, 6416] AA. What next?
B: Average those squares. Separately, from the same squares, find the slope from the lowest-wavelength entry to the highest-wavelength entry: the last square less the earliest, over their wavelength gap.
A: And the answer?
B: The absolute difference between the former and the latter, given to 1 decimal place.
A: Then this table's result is 59.0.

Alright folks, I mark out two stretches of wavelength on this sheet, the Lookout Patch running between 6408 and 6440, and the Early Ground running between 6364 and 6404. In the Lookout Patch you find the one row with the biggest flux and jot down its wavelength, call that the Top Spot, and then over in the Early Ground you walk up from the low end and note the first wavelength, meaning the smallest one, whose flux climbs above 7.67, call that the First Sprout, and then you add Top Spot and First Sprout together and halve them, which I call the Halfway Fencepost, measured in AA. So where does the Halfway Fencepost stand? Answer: 6394 AA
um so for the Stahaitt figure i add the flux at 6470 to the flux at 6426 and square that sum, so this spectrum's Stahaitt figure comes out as 238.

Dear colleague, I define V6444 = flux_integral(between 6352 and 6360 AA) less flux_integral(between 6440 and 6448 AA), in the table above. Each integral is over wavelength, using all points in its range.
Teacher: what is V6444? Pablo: -4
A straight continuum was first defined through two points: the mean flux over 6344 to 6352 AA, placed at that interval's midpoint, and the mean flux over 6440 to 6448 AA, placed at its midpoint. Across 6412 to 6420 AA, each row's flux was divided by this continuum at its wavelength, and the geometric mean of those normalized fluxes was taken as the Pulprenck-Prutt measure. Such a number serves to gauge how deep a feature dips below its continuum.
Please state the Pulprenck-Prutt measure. 0.95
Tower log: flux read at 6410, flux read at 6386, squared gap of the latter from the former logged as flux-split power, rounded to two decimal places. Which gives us 0.18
